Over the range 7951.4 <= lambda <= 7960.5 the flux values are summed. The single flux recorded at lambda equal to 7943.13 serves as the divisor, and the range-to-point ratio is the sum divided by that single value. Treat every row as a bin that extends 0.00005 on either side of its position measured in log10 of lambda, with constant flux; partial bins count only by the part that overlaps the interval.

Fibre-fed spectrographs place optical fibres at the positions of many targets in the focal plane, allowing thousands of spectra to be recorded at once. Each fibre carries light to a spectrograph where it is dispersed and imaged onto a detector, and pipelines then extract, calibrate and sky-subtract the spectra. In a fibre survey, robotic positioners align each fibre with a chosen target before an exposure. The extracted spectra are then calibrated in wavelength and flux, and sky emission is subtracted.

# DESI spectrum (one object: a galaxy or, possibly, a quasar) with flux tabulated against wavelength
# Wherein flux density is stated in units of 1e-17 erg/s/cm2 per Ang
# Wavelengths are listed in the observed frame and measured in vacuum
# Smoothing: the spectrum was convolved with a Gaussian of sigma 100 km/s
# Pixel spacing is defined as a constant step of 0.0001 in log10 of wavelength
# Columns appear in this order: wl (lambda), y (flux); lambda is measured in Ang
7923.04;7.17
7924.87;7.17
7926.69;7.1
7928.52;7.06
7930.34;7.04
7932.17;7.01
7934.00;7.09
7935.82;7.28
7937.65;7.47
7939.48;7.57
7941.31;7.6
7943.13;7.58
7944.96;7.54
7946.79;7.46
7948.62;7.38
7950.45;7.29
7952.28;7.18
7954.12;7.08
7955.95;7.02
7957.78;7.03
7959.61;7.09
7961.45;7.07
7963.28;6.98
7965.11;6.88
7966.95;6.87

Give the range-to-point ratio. 4.7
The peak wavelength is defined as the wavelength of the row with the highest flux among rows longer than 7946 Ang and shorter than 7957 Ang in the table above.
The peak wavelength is 7946.79 Ang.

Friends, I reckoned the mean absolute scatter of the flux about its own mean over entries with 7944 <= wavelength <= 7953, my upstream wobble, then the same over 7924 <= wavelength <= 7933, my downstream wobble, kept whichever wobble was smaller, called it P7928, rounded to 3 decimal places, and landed 0.047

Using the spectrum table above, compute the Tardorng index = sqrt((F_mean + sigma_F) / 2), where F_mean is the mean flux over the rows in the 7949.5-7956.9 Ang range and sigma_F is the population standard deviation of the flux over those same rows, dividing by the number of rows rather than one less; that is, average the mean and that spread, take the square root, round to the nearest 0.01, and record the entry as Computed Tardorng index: 1.90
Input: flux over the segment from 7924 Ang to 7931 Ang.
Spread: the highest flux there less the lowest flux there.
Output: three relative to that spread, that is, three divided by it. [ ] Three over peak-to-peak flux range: 23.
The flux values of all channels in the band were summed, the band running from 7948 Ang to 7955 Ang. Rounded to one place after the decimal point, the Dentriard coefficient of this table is 28.9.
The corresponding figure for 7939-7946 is 30.3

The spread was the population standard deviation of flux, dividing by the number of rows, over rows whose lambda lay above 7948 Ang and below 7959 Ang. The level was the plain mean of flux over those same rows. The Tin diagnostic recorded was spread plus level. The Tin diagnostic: 7.3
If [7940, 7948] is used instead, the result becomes 7.6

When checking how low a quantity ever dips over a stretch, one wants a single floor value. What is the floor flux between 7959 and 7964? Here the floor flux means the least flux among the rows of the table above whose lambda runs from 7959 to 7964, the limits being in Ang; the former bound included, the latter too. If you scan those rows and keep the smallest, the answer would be 6.98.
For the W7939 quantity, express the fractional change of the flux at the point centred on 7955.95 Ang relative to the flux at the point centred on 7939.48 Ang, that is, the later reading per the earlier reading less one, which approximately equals -0.07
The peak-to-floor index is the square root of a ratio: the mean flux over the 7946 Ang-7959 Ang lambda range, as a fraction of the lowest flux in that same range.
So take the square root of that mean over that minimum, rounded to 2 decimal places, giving 1.01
